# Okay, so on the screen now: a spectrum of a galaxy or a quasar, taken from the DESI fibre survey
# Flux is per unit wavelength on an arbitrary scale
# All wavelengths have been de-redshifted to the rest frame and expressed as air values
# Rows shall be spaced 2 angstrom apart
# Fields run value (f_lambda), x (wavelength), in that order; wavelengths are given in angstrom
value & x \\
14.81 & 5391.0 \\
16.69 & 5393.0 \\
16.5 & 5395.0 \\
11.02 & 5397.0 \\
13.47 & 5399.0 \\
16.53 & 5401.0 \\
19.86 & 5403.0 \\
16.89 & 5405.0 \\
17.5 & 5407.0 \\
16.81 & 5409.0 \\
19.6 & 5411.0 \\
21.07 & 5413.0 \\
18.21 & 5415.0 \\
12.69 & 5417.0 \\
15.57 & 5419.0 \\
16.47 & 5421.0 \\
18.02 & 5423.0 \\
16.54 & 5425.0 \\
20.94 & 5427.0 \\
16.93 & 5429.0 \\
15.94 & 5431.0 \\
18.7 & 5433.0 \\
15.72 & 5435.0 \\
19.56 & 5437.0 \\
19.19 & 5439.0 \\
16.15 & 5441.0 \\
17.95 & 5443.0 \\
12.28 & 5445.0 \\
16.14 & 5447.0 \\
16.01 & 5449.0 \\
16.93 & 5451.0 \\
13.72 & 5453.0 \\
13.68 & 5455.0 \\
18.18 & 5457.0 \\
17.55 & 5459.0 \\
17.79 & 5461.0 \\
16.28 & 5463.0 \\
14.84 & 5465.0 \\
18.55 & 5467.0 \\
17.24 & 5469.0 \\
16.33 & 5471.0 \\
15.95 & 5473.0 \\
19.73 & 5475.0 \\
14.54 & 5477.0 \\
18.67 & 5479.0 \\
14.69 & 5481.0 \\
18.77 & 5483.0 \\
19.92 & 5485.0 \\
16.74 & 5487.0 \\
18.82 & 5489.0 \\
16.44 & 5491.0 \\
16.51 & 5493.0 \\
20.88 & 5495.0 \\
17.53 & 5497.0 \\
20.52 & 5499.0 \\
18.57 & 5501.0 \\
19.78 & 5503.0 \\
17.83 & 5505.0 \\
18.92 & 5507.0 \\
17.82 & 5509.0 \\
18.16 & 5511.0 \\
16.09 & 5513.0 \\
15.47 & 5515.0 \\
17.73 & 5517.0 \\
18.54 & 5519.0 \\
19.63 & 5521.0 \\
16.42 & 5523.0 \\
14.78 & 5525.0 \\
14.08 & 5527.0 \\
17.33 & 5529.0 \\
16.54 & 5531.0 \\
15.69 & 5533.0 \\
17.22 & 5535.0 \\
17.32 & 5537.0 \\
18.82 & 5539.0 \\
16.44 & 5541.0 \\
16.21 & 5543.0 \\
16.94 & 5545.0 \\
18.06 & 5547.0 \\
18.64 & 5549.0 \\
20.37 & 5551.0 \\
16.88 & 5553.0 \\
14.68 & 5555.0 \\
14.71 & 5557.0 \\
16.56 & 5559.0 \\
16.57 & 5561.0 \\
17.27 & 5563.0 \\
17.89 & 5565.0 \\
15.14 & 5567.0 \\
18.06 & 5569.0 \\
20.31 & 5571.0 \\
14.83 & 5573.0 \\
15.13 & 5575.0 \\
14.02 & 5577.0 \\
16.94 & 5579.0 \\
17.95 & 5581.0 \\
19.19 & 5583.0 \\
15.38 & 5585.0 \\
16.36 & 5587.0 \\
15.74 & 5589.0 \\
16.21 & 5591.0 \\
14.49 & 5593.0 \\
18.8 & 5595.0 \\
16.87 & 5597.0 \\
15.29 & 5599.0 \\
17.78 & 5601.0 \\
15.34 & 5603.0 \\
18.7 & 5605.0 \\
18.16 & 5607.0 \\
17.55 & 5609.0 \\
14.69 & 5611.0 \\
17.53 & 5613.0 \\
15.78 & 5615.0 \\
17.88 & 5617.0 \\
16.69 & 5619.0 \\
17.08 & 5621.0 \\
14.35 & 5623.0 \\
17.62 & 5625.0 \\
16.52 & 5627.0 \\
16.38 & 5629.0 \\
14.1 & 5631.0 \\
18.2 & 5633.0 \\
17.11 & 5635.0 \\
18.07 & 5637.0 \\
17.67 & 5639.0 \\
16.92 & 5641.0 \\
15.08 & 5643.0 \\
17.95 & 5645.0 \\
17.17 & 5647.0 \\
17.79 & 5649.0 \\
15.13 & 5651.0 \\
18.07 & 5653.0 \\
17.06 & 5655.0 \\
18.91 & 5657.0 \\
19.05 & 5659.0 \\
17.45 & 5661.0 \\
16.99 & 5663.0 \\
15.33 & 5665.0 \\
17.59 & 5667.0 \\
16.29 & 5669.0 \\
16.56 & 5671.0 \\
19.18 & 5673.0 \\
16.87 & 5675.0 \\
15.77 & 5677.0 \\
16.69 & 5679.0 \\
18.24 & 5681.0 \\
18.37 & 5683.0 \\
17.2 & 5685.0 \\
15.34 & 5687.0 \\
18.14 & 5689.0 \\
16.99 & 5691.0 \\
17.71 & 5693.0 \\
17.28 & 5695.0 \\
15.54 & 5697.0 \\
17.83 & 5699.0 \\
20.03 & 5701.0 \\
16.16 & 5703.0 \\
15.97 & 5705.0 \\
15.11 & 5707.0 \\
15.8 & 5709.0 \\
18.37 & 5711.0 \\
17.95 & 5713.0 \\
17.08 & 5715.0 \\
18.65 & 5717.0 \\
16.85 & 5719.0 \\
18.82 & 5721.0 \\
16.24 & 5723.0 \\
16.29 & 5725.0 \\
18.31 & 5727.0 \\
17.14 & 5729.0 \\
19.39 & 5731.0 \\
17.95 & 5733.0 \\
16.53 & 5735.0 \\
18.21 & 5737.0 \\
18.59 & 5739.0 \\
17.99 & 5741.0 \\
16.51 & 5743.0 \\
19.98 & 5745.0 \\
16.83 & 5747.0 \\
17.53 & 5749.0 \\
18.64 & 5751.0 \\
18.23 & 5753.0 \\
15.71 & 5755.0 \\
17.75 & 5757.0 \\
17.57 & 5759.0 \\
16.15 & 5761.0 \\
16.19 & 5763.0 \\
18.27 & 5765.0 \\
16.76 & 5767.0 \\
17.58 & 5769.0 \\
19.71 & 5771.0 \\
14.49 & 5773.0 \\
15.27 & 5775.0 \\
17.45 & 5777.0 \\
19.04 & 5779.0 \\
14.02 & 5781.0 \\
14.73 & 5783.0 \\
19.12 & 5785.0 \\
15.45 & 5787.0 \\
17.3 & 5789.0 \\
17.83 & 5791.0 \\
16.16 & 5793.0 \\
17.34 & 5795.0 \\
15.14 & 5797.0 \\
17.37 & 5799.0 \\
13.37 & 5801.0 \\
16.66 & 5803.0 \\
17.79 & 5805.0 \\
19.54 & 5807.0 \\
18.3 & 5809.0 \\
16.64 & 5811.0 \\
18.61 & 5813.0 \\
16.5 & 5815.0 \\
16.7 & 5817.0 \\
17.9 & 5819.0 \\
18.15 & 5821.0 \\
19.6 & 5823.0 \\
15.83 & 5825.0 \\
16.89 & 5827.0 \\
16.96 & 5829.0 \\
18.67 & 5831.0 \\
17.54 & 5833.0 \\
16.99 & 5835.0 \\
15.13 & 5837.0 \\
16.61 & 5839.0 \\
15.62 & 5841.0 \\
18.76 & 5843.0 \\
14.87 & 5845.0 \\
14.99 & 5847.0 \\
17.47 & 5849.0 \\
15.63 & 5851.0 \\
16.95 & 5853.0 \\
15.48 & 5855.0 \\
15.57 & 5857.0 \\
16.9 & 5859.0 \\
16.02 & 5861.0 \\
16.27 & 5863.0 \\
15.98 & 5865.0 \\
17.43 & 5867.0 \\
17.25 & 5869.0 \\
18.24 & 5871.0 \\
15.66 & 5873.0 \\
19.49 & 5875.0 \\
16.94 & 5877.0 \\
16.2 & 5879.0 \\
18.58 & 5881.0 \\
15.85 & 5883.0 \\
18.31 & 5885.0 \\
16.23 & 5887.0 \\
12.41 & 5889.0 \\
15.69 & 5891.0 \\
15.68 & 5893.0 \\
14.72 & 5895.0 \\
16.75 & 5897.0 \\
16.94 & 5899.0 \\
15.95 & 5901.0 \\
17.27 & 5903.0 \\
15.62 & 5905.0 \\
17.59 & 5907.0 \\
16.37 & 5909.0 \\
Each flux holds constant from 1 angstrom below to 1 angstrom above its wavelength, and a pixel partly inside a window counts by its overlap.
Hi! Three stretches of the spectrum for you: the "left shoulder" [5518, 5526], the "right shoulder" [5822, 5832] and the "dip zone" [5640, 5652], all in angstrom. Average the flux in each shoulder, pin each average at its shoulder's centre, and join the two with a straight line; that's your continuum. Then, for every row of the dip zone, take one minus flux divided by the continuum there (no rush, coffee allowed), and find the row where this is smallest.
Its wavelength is 5645.0 angstrom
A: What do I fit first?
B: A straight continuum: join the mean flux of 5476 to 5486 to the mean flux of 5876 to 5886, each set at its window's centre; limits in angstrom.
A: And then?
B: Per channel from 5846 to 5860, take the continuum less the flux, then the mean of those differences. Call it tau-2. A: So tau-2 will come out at 1.0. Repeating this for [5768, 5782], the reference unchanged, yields 0.4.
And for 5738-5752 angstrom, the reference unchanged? -0.8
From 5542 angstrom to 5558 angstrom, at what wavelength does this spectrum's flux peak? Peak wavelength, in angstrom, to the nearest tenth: 5551.0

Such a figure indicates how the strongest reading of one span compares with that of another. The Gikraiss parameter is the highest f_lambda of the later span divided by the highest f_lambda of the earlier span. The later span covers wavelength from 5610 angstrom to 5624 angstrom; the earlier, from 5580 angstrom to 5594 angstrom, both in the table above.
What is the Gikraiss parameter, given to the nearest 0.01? 0.93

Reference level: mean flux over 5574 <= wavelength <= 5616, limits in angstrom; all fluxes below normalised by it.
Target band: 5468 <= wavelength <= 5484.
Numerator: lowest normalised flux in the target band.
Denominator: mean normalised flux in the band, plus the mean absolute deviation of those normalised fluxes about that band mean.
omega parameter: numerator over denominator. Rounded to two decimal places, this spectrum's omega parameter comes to 0.78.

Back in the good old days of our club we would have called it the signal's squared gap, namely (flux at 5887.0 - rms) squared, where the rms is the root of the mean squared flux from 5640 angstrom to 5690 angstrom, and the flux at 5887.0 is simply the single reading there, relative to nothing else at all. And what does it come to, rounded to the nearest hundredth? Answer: 0.95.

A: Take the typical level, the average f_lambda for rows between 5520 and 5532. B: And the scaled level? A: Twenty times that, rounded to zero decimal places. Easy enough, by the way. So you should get 329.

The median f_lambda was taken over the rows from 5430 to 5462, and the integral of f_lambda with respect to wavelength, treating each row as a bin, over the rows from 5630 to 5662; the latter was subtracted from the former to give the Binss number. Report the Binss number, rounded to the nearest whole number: -535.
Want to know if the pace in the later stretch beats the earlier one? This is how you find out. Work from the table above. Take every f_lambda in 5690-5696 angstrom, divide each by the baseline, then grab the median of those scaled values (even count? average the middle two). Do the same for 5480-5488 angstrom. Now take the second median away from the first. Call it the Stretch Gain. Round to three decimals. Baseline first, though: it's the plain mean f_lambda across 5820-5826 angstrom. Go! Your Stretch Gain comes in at -0.027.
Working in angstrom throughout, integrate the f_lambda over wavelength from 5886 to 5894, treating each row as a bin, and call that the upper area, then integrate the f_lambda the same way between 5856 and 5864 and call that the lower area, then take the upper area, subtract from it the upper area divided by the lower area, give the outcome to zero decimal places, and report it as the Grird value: 119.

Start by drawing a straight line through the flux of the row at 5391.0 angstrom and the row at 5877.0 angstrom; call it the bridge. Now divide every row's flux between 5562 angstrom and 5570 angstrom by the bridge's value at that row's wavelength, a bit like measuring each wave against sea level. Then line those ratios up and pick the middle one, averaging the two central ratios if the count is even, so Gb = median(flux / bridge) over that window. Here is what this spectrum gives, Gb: 1.13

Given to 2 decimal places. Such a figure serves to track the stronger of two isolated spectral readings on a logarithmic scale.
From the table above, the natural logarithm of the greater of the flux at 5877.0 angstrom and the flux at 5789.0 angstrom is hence 2.85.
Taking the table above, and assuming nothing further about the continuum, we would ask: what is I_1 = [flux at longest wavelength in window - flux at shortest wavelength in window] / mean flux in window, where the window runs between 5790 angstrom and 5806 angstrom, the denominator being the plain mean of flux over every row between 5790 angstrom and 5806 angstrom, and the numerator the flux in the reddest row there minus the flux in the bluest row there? 0.00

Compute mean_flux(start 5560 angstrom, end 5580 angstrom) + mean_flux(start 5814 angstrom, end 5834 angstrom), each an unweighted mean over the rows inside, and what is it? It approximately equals 34.1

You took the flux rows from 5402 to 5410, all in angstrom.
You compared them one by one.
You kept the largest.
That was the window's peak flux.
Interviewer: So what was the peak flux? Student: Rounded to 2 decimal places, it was 19.86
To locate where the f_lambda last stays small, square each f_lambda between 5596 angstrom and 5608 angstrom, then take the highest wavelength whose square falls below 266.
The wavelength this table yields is 5603.0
